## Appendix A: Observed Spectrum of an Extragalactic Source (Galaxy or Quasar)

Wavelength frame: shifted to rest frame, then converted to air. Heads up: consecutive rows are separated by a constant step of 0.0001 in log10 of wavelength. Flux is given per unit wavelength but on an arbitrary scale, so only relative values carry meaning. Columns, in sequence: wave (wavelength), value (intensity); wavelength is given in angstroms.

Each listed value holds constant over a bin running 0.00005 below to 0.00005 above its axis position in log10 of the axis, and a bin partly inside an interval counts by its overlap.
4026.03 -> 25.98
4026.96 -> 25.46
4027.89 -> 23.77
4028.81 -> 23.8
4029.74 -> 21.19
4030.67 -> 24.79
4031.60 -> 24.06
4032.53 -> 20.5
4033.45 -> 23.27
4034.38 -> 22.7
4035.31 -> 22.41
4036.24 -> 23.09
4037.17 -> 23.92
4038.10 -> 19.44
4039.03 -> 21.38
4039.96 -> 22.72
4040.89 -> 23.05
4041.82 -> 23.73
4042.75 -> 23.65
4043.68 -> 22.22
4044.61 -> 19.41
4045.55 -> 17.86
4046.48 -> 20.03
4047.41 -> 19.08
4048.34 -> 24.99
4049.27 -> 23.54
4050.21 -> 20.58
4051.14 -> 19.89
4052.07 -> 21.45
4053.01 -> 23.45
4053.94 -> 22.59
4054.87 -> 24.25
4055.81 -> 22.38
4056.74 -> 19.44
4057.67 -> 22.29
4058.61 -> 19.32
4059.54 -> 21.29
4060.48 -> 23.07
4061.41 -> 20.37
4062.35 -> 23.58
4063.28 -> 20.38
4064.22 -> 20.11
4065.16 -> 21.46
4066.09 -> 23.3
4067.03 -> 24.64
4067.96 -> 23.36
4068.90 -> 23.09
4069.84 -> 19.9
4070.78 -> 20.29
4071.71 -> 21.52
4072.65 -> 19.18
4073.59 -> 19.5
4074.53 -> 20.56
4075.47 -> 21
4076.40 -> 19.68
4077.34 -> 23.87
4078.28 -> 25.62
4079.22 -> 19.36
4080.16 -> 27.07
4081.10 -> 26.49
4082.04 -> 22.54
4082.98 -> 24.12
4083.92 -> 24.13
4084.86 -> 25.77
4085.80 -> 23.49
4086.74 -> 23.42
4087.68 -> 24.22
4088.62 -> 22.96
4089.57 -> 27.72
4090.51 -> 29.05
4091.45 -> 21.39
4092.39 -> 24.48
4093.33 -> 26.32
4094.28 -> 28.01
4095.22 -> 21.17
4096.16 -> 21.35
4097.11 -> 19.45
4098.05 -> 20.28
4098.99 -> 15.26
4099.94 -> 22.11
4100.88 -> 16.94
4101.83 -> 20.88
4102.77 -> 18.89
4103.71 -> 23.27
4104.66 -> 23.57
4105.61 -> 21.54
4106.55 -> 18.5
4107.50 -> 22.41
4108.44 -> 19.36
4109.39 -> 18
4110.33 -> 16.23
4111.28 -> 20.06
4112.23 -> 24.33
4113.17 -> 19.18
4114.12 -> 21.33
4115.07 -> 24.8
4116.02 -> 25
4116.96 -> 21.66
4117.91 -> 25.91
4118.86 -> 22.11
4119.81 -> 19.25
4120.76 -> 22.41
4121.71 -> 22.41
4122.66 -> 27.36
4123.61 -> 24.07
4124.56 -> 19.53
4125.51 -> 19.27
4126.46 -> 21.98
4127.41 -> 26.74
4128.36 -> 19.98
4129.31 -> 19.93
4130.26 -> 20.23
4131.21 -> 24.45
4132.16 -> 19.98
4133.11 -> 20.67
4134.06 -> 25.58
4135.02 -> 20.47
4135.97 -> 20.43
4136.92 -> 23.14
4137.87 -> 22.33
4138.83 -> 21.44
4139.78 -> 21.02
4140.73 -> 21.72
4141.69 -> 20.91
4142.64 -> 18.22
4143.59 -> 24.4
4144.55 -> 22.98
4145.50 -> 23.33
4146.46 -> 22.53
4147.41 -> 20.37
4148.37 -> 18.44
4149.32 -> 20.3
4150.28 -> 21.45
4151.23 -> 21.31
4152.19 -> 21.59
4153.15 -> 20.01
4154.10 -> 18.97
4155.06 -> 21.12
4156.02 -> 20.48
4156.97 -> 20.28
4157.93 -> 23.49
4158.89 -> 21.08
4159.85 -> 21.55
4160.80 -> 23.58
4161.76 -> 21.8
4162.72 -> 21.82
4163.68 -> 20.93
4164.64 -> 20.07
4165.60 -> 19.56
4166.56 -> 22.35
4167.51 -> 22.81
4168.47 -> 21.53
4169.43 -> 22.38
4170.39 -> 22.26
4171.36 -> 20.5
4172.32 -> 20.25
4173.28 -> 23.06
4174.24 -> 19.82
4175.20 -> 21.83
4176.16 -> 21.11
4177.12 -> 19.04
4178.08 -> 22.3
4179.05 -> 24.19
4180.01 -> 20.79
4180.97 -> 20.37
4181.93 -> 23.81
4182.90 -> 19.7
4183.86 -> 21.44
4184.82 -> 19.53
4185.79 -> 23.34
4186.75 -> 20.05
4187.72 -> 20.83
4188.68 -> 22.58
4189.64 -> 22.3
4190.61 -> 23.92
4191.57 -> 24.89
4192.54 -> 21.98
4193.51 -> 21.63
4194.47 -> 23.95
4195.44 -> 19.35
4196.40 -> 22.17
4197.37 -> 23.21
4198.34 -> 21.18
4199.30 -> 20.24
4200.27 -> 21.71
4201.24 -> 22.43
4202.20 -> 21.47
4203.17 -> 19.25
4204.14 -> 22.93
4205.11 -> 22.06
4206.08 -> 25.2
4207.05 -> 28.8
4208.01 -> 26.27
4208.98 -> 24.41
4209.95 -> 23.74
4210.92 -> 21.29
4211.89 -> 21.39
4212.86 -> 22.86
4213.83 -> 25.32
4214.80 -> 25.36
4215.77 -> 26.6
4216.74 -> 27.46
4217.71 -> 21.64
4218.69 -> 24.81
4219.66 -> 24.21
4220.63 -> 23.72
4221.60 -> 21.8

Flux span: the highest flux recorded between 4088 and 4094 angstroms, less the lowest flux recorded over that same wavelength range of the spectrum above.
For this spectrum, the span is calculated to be 7.7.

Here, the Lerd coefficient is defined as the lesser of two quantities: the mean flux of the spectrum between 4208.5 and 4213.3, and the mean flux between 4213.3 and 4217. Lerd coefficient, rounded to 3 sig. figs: 22.7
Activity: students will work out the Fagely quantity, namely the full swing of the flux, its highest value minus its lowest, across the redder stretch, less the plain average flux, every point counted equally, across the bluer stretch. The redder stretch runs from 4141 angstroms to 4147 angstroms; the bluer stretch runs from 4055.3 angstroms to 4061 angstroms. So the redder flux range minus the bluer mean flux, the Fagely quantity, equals -15.1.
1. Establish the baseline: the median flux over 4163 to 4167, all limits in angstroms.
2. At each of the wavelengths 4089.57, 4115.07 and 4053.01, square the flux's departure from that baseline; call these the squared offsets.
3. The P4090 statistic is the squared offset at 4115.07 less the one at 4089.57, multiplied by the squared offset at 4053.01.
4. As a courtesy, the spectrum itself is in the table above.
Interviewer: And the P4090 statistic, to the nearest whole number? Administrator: -293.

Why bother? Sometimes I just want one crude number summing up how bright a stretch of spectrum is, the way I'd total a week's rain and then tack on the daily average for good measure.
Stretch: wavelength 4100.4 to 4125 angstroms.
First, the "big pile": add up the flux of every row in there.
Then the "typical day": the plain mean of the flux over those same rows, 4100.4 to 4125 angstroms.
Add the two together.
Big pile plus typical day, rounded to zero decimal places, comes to 581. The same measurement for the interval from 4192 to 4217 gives 625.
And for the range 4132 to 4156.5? 574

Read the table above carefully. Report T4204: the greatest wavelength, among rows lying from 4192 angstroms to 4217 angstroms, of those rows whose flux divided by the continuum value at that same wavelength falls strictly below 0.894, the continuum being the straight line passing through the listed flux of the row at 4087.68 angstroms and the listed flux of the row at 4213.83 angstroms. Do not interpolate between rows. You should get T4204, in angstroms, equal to 4211.89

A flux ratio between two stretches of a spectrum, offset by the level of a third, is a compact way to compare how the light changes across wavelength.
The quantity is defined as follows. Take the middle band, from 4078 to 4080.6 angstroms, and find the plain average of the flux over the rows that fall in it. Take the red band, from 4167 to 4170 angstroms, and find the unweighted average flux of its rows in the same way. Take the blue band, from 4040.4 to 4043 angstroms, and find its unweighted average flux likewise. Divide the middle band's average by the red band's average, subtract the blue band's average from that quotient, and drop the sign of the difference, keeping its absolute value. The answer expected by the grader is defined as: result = 22.4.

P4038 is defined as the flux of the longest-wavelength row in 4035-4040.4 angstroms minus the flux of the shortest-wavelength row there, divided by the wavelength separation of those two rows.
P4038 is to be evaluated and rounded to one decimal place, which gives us 0.1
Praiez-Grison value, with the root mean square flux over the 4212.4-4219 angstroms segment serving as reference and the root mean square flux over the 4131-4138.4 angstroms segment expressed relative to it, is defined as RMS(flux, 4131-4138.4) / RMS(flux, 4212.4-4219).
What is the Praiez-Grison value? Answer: 0.89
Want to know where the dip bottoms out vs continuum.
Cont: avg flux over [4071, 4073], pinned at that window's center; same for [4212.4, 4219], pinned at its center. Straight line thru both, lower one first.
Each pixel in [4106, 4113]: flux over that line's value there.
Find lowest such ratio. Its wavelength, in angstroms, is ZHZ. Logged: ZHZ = 4110.33 angstroms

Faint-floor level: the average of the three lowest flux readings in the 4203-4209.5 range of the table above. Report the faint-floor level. 21.4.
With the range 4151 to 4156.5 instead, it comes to 19.8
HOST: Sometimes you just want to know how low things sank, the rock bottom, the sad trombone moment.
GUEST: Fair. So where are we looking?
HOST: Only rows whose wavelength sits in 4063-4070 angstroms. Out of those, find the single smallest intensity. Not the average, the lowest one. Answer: 19.9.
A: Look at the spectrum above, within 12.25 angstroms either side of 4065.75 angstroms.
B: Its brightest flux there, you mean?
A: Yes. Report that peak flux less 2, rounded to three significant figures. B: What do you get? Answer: 22.6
